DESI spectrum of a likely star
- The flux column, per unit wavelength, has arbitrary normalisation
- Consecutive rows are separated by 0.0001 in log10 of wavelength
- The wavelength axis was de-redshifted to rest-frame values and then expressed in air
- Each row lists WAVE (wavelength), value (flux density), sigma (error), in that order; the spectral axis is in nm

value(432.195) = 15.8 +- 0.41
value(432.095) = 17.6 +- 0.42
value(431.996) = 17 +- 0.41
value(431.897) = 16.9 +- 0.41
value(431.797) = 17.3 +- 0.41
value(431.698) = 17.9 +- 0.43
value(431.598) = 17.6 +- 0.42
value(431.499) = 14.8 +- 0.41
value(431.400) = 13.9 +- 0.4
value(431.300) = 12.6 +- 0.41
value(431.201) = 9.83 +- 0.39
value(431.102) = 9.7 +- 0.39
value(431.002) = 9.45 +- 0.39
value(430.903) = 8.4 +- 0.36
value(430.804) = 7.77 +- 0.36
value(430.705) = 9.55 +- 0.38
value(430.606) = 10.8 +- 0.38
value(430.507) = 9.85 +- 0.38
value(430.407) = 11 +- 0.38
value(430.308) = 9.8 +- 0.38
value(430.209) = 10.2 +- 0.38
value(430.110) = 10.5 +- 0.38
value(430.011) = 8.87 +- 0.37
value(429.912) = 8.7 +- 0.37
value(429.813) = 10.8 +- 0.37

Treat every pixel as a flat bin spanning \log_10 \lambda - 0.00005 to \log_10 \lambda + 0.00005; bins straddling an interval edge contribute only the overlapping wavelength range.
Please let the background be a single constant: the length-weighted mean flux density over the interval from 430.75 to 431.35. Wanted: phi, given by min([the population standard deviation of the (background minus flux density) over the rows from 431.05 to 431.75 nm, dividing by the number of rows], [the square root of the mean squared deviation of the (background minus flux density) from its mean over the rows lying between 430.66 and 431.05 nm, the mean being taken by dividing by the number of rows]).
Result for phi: 0.74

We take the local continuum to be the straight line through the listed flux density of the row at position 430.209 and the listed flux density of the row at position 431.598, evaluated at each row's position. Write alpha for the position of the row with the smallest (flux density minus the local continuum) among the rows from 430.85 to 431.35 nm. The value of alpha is 431.201 nm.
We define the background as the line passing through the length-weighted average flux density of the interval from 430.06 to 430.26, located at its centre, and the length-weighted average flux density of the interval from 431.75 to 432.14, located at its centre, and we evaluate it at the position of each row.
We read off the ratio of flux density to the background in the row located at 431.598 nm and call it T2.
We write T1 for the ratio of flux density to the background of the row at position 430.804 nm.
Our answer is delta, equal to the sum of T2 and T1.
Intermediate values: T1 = 0.61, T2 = 1.1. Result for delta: 1.71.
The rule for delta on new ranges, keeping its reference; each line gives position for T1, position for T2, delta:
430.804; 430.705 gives 1.37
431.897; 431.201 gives 1.68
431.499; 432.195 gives 1.82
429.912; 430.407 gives 1.90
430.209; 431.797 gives 2.01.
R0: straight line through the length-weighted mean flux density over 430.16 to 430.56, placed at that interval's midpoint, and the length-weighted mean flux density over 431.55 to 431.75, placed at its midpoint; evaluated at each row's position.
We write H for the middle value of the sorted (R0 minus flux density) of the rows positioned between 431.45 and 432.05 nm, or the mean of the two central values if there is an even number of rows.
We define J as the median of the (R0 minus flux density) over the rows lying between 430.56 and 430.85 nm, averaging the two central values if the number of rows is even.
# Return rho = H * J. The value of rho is 4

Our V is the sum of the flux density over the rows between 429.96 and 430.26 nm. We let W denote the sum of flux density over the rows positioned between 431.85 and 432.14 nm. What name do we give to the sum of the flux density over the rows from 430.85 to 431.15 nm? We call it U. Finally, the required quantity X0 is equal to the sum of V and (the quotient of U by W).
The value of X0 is 30.1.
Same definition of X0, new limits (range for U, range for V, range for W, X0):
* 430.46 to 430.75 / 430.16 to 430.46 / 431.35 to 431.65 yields 31.7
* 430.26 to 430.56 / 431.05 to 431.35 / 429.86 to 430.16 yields 33.2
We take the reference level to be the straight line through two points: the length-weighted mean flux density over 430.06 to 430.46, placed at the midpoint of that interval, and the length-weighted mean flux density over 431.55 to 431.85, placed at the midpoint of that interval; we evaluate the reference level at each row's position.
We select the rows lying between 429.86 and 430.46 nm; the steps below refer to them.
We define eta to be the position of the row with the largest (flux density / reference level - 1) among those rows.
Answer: 430.110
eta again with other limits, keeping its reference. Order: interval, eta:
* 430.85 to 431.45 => 431.400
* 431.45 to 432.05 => 431.598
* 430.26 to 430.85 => 430.407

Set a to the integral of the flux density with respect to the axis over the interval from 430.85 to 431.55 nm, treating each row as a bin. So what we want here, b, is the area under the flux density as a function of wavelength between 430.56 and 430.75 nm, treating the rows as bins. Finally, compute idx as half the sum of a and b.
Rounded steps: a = 8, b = 1.9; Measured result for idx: 4.9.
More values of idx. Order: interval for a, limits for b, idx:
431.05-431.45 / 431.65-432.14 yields 6.6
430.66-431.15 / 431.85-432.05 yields 3.9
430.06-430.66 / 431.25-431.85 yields 7.8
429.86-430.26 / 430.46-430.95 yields 4.2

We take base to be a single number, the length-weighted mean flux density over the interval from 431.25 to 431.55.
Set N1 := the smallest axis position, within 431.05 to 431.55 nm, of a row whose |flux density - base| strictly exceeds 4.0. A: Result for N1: 431.102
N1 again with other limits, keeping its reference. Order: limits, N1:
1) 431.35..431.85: 431.698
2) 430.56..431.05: 430.705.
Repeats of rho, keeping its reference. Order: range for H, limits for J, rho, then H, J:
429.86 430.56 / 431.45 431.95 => -1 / -1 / 1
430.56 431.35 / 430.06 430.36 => -4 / 5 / -1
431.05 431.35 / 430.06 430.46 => -3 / 5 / -1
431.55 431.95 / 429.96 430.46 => 0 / 1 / -1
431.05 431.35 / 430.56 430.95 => 18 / 5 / 4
